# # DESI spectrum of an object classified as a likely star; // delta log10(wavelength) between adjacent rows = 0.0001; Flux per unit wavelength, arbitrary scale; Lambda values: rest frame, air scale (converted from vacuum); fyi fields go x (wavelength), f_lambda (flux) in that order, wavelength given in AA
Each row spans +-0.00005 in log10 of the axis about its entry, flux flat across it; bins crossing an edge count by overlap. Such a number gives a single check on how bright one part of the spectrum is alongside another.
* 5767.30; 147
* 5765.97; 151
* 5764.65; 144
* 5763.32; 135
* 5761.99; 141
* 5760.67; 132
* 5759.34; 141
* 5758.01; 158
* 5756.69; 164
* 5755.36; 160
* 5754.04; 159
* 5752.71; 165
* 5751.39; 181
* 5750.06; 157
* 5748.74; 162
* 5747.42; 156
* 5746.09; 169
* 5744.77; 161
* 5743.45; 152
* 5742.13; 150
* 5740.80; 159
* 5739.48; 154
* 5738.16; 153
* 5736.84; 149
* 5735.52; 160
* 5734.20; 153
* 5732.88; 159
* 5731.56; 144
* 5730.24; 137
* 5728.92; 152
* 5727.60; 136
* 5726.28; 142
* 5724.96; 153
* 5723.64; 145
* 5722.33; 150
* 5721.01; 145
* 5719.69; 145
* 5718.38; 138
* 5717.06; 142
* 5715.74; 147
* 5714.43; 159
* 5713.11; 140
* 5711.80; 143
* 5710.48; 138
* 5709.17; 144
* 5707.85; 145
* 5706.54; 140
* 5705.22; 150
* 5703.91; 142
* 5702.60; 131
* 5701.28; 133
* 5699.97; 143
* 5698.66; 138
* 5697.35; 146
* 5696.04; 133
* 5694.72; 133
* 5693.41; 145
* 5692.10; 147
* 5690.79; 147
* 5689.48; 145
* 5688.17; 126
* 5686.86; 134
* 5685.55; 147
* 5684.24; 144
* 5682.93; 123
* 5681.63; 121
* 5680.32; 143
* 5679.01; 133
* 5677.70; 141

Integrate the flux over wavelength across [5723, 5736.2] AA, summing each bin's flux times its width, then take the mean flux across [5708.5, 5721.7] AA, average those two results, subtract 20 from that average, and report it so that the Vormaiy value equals 1029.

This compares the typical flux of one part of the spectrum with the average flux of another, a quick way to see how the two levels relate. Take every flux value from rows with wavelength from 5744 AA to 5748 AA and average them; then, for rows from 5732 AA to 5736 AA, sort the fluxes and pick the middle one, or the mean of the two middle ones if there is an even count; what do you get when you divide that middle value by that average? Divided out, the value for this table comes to 0.98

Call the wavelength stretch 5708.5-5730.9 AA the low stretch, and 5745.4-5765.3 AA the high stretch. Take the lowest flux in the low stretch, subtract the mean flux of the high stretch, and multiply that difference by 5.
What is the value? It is -95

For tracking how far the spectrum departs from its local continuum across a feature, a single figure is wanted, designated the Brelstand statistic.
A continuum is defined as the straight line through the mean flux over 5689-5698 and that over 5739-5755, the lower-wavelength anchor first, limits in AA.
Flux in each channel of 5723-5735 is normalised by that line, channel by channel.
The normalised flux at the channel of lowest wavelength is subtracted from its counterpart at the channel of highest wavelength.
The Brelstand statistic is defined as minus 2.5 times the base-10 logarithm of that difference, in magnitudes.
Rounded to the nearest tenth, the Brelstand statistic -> 3.8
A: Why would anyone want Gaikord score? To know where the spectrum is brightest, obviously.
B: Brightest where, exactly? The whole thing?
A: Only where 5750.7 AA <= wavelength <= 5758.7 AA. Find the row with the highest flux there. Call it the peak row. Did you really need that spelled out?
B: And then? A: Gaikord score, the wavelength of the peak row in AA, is 5751.39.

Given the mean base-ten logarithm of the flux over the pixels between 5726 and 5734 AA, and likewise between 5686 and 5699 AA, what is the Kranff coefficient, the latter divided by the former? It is 0.992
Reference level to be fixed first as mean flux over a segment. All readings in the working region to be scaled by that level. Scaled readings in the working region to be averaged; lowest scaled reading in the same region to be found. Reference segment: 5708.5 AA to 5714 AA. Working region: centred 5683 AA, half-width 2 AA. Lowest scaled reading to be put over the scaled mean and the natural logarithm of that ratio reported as -0.07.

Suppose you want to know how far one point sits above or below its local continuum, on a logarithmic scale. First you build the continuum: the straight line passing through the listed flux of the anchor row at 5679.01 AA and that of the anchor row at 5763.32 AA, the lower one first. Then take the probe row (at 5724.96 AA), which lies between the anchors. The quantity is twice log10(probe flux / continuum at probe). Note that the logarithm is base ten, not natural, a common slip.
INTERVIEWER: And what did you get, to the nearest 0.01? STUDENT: 0.11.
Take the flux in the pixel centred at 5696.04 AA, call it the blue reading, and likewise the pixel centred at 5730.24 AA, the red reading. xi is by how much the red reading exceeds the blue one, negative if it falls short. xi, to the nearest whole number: 4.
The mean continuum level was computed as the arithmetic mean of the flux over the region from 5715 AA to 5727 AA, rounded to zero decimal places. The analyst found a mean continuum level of 145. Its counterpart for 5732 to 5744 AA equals 154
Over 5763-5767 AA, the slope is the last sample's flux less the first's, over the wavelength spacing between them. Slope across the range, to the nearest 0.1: 6.0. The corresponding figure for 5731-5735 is 3.4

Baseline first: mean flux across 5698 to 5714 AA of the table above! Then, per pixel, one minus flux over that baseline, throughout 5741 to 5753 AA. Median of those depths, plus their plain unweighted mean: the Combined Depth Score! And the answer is -0.29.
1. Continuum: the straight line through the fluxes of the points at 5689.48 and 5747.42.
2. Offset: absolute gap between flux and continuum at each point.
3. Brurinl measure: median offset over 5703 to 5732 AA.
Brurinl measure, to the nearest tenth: 6.4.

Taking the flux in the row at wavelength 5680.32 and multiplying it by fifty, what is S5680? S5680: 7150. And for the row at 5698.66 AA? 6900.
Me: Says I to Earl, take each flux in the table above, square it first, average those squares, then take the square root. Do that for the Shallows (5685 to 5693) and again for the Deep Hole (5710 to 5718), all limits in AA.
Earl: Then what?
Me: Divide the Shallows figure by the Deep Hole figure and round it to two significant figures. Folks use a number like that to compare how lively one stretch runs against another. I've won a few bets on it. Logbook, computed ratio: 0.97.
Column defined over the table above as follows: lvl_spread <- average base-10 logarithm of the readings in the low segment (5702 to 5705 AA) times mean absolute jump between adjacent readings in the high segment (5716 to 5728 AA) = 12.3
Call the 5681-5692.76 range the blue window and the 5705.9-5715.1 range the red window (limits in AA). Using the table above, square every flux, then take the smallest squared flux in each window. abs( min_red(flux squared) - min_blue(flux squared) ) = 4403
